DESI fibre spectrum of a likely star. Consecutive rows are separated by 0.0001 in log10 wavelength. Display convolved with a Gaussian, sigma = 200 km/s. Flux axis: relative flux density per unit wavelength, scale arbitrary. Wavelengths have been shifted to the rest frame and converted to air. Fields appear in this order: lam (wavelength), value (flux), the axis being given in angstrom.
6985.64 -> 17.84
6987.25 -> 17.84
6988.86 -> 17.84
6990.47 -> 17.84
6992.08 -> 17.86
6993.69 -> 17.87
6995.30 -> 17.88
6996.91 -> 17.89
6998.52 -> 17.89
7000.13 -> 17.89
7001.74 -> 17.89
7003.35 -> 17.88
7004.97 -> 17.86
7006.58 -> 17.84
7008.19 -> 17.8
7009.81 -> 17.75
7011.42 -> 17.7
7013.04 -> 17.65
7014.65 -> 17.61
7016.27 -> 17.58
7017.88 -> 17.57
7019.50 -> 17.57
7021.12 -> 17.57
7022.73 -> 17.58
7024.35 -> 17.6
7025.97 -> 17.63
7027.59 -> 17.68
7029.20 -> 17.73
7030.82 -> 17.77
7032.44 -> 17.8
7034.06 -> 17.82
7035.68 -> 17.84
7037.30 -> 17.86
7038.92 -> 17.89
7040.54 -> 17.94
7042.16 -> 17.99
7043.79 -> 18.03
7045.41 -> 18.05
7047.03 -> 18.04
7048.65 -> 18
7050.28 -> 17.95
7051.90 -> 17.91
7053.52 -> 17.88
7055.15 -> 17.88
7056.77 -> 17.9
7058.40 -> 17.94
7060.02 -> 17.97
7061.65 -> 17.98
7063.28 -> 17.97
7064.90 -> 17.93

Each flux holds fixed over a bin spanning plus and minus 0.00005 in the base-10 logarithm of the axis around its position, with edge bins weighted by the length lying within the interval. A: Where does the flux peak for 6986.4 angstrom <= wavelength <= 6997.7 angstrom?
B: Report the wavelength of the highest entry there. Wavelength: 6996.91 angstrom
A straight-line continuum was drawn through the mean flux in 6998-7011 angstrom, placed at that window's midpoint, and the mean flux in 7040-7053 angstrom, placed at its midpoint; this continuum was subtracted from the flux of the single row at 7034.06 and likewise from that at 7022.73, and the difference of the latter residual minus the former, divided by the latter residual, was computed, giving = 0.61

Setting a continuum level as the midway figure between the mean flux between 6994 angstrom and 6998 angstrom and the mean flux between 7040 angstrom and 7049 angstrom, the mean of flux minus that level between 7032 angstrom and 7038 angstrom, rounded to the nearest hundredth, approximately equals -0.12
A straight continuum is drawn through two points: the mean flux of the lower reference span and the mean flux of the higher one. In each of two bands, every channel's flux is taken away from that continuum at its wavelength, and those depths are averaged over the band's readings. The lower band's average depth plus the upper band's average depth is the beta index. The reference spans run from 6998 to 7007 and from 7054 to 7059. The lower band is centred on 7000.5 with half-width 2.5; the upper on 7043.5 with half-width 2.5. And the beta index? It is -0.14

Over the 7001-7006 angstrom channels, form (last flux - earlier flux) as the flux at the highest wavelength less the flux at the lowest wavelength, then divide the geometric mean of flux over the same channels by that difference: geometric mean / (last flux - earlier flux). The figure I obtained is -596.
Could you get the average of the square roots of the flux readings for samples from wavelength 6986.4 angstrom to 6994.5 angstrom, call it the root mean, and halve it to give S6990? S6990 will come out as 2.112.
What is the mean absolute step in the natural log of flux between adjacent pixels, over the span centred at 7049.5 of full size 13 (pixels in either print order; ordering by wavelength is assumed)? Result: 0.0015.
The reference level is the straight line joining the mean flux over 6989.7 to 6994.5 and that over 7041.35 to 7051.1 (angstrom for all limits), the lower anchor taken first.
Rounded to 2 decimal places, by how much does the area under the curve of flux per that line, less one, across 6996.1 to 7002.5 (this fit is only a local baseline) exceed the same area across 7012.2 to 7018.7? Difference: 0.12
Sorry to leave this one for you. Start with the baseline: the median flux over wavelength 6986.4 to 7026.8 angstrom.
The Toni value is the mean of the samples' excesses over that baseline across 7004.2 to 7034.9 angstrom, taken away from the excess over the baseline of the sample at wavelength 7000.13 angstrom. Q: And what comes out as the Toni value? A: 0.20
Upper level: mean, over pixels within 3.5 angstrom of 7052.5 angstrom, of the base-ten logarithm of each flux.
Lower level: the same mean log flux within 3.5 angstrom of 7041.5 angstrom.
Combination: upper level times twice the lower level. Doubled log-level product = 3.14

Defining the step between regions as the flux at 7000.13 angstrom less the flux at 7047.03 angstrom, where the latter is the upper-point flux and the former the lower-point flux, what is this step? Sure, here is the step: -0.15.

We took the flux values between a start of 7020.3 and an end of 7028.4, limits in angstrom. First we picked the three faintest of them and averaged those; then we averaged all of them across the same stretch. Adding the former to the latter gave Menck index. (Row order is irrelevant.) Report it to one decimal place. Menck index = 35.2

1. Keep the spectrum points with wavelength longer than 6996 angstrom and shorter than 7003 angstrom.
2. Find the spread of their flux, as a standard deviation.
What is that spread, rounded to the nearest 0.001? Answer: 0.000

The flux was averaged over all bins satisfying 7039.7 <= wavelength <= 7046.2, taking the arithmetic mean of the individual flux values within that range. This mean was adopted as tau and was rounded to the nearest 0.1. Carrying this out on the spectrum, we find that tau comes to 18.0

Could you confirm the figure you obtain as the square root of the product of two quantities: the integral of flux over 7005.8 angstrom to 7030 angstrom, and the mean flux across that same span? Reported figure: 87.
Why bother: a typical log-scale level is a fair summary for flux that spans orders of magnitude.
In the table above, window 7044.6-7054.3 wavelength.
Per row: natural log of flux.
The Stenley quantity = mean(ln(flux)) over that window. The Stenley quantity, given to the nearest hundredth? 2.89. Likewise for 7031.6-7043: 2.88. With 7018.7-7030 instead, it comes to 2.87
